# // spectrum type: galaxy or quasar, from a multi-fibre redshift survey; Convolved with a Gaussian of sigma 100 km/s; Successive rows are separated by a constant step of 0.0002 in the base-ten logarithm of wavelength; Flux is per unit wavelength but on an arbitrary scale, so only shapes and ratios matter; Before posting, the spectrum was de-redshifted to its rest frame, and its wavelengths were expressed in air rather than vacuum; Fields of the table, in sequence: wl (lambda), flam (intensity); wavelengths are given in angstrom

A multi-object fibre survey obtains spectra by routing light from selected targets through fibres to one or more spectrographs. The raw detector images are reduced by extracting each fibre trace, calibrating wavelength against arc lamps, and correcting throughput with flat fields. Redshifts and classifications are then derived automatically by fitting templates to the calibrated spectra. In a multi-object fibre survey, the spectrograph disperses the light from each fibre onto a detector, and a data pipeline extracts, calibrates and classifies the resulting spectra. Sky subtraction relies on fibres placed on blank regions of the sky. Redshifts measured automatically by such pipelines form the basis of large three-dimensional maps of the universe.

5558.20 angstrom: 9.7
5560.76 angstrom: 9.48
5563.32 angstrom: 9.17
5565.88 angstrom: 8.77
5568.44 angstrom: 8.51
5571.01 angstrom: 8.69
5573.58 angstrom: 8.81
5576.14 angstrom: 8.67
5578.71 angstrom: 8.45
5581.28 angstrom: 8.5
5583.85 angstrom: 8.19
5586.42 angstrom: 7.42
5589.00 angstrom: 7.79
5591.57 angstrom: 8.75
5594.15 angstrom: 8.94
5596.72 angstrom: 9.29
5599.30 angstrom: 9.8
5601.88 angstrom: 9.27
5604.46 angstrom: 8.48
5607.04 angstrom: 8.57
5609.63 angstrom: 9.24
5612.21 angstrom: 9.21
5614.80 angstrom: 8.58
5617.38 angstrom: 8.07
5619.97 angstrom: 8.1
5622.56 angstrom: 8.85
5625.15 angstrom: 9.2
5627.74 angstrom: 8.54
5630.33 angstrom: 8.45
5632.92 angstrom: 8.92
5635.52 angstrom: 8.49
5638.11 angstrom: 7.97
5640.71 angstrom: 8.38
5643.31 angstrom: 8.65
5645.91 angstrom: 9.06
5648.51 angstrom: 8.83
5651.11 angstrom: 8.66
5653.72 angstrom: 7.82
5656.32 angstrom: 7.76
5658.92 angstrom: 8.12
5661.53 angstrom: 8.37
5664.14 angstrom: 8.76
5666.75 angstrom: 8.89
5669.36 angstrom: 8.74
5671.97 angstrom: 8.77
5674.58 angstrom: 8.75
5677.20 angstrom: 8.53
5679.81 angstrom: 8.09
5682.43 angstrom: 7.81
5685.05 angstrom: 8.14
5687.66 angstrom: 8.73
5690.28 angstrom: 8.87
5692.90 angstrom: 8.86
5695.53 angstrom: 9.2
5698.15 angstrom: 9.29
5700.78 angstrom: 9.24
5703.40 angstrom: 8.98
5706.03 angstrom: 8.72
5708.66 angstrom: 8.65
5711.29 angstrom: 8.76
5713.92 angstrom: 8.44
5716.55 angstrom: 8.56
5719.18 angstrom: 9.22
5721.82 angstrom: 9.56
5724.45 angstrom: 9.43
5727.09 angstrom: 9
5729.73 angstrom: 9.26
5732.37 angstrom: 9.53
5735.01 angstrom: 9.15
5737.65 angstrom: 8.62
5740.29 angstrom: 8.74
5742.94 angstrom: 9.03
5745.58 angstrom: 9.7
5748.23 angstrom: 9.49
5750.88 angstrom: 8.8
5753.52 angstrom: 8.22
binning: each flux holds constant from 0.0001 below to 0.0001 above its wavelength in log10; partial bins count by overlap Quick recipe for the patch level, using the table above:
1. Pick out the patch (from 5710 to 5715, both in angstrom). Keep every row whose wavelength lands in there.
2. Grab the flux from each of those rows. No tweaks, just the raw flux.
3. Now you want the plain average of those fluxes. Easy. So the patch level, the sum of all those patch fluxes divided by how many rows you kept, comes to 8.6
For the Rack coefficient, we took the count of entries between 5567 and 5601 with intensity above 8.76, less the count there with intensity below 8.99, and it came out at -7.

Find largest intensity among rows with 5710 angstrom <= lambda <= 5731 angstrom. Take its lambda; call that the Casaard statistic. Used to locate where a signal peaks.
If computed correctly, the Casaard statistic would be 5721.82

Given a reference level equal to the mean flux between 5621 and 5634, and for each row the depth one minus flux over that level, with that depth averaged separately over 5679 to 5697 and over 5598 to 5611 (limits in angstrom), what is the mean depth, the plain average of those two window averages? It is 0.00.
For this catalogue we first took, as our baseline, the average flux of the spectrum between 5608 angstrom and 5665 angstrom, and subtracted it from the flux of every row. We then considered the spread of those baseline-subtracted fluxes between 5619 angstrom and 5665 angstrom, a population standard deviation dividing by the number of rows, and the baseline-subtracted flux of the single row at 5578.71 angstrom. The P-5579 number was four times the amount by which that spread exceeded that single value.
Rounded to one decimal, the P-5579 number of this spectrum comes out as 2.0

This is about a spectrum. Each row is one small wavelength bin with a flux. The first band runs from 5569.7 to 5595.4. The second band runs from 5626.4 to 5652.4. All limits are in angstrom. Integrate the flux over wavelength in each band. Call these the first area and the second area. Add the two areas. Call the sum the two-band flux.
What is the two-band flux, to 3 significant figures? 440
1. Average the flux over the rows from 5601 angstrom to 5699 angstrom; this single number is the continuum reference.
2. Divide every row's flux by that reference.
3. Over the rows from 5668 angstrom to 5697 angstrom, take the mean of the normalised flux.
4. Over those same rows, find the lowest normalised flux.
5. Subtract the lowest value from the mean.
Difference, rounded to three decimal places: 0.091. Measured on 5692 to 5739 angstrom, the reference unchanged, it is 0.068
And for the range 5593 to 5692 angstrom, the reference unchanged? 0.100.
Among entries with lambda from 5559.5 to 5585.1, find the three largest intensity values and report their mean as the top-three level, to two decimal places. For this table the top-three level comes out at 9.15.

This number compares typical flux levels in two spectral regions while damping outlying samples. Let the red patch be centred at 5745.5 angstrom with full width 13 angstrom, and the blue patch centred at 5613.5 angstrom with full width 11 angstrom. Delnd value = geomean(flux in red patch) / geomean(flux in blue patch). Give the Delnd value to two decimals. 1.04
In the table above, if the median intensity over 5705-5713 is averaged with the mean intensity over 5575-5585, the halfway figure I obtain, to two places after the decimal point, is 8.59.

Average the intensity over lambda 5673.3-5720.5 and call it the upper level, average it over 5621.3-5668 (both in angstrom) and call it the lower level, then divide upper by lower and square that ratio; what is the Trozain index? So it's 1.04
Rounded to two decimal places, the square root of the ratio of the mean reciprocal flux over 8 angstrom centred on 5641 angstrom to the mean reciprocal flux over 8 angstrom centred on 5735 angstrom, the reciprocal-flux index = 1.04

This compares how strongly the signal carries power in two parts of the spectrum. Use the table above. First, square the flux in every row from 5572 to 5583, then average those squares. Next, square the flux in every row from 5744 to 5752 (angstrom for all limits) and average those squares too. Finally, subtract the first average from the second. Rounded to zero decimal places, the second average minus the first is 13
